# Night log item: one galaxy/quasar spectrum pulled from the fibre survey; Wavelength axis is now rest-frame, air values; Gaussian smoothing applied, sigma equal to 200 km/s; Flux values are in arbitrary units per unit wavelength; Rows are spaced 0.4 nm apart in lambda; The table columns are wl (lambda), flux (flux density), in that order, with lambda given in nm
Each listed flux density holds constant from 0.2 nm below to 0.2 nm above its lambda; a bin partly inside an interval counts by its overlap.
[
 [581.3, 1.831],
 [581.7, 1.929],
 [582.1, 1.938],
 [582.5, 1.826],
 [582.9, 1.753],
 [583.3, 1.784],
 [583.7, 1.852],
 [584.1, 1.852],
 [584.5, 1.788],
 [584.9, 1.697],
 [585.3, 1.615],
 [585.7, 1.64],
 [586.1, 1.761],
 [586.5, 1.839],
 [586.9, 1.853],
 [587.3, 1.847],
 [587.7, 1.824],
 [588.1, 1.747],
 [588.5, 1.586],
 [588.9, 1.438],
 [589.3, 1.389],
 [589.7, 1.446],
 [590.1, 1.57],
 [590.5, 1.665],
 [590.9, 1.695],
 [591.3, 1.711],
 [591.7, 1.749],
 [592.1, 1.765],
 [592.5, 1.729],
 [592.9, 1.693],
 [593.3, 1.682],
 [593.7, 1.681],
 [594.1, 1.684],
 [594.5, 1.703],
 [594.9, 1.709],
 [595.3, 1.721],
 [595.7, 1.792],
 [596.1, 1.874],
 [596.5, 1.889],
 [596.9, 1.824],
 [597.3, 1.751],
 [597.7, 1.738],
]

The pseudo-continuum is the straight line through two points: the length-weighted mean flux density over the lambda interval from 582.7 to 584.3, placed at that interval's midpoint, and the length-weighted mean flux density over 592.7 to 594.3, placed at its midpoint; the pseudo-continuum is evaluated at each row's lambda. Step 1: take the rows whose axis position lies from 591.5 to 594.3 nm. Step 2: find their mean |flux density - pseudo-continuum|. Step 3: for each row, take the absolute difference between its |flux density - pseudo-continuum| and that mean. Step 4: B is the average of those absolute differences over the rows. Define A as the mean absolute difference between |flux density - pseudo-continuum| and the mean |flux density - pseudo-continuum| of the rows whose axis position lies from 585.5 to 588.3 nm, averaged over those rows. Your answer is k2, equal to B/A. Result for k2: 0.6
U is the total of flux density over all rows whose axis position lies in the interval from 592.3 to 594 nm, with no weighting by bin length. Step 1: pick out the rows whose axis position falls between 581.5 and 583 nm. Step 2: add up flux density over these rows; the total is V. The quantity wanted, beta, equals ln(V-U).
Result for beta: -0.4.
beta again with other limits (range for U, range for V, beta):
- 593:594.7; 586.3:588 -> -0.5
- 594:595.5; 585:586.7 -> -3.3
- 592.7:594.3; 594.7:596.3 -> -1.0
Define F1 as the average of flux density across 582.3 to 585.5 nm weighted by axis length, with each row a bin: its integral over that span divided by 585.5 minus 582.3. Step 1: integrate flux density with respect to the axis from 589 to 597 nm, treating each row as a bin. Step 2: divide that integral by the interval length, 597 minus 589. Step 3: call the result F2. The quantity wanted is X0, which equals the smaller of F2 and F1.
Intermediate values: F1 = 1.77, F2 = 1.69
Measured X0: 1.69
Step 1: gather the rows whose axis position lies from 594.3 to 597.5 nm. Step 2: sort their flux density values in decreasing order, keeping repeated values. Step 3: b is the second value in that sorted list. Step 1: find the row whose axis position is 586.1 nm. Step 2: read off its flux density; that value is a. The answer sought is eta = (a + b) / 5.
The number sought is 0.727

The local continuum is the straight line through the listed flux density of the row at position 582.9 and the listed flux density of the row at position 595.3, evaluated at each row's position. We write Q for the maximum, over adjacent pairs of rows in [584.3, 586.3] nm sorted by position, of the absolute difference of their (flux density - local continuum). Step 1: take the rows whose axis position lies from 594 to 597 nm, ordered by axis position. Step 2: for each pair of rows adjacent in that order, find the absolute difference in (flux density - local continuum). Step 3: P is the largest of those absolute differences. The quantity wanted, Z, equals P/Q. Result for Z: 0.68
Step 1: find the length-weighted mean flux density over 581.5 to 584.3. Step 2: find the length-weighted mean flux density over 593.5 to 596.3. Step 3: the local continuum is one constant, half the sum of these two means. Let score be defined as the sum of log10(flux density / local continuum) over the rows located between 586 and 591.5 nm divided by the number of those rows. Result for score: -0.033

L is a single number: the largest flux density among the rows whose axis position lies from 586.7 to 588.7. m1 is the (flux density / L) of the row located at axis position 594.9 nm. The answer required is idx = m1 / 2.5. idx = 0.369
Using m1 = 0.92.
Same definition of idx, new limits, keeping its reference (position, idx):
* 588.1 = 0.377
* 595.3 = 0.372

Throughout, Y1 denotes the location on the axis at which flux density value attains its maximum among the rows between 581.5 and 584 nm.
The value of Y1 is 582.1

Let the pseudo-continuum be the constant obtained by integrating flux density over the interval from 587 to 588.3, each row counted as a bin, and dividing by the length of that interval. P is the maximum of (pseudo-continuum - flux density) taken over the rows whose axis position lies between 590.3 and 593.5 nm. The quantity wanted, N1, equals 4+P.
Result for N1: 4.14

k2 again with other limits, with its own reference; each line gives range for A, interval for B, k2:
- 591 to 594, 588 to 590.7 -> 5.1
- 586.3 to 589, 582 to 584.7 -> 0.4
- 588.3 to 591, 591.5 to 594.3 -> 0.2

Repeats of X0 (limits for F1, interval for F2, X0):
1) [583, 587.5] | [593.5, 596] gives 1.72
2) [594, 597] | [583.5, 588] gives 1.78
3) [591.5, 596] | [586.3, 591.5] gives 1.66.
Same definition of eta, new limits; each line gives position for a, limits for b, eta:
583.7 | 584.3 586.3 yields 0.723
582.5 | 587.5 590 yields 0.715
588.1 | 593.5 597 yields 0.724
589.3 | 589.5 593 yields 0.628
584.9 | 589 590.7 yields 0.653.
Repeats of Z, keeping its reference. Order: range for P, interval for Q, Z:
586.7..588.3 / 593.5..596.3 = 0.91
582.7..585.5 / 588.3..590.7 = 0.61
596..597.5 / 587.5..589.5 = 0.45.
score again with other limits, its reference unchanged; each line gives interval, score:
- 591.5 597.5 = -0.011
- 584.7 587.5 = -0.011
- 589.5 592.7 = -0.033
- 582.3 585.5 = -0.006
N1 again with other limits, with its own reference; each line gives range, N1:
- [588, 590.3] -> 4.42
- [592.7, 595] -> 4.13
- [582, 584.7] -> 4.06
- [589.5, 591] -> 4.36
